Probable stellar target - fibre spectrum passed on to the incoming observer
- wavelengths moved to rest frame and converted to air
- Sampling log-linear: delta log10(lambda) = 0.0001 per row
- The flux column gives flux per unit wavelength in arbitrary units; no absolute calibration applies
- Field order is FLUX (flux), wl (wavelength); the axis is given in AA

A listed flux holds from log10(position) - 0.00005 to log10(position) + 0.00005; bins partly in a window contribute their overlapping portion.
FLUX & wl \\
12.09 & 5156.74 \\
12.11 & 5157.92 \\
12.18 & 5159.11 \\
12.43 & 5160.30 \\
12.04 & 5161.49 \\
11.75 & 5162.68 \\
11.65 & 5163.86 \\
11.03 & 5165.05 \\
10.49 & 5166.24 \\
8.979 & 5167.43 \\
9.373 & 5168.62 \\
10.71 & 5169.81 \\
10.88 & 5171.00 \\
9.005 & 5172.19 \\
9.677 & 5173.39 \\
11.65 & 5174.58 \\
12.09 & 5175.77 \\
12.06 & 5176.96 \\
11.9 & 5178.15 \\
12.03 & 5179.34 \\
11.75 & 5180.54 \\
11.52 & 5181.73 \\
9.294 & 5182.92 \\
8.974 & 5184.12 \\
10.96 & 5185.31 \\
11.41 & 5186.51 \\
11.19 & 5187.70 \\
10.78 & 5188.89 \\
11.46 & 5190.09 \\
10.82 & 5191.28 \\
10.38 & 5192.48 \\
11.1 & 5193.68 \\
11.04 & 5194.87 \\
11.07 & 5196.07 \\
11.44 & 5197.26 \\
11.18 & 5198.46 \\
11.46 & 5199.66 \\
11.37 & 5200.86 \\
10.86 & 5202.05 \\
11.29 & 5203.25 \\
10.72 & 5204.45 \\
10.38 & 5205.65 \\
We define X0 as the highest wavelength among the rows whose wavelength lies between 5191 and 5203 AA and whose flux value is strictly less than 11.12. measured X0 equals 5202.05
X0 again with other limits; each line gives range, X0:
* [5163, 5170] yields 5169.81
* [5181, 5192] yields 5191.28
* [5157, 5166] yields 5165.05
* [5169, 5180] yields 5173.39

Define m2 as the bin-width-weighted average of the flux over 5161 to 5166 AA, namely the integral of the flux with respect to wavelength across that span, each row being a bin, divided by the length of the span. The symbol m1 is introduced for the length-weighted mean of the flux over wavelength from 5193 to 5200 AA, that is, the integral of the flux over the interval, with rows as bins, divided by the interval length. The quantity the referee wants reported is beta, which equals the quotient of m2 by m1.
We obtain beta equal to 1.03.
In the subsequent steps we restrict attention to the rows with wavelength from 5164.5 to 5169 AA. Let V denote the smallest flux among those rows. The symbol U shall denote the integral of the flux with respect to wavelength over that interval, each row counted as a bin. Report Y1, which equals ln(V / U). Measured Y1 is -1.61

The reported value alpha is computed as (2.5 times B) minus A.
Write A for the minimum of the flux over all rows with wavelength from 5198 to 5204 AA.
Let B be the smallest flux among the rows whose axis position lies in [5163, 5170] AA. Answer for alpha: 11.6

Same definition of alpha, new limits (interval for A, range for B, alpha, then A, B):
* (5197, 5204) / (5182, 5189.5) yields 11.6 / 10.86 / 8.974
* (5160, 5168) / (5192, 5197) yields 17.0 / 8.979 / 10.38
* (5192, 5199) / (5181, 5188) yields 12.1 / 10.38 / 8.974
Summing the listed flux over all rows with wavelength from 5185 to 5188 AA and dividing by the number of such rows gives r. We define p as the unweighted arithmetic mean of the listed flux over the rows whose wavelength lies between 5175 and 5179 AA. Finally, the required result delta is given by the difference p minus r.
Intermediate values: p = 12.0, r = 11.2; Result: 0.8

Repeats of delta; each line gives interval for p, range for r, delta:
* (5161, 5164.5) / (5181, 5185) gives 1.9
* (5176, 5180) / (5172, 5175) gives 1.9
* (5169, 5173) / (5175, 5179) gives -1.8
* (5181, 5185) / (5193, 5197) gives -1.1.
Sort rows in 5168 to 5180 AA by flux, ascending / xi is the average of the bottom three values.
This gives 9.4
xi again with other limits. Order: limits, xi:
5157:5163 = 12.0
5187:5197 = 10.7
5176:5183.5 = 10.9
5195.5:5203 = 11.0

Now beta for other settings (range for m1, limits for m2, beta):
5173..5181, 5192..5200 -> 0.95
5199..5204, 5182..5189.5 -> 0.93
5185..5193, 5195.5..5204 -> 1.02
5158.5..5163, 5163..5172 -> 0.86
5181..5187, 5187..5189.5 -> 1.06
